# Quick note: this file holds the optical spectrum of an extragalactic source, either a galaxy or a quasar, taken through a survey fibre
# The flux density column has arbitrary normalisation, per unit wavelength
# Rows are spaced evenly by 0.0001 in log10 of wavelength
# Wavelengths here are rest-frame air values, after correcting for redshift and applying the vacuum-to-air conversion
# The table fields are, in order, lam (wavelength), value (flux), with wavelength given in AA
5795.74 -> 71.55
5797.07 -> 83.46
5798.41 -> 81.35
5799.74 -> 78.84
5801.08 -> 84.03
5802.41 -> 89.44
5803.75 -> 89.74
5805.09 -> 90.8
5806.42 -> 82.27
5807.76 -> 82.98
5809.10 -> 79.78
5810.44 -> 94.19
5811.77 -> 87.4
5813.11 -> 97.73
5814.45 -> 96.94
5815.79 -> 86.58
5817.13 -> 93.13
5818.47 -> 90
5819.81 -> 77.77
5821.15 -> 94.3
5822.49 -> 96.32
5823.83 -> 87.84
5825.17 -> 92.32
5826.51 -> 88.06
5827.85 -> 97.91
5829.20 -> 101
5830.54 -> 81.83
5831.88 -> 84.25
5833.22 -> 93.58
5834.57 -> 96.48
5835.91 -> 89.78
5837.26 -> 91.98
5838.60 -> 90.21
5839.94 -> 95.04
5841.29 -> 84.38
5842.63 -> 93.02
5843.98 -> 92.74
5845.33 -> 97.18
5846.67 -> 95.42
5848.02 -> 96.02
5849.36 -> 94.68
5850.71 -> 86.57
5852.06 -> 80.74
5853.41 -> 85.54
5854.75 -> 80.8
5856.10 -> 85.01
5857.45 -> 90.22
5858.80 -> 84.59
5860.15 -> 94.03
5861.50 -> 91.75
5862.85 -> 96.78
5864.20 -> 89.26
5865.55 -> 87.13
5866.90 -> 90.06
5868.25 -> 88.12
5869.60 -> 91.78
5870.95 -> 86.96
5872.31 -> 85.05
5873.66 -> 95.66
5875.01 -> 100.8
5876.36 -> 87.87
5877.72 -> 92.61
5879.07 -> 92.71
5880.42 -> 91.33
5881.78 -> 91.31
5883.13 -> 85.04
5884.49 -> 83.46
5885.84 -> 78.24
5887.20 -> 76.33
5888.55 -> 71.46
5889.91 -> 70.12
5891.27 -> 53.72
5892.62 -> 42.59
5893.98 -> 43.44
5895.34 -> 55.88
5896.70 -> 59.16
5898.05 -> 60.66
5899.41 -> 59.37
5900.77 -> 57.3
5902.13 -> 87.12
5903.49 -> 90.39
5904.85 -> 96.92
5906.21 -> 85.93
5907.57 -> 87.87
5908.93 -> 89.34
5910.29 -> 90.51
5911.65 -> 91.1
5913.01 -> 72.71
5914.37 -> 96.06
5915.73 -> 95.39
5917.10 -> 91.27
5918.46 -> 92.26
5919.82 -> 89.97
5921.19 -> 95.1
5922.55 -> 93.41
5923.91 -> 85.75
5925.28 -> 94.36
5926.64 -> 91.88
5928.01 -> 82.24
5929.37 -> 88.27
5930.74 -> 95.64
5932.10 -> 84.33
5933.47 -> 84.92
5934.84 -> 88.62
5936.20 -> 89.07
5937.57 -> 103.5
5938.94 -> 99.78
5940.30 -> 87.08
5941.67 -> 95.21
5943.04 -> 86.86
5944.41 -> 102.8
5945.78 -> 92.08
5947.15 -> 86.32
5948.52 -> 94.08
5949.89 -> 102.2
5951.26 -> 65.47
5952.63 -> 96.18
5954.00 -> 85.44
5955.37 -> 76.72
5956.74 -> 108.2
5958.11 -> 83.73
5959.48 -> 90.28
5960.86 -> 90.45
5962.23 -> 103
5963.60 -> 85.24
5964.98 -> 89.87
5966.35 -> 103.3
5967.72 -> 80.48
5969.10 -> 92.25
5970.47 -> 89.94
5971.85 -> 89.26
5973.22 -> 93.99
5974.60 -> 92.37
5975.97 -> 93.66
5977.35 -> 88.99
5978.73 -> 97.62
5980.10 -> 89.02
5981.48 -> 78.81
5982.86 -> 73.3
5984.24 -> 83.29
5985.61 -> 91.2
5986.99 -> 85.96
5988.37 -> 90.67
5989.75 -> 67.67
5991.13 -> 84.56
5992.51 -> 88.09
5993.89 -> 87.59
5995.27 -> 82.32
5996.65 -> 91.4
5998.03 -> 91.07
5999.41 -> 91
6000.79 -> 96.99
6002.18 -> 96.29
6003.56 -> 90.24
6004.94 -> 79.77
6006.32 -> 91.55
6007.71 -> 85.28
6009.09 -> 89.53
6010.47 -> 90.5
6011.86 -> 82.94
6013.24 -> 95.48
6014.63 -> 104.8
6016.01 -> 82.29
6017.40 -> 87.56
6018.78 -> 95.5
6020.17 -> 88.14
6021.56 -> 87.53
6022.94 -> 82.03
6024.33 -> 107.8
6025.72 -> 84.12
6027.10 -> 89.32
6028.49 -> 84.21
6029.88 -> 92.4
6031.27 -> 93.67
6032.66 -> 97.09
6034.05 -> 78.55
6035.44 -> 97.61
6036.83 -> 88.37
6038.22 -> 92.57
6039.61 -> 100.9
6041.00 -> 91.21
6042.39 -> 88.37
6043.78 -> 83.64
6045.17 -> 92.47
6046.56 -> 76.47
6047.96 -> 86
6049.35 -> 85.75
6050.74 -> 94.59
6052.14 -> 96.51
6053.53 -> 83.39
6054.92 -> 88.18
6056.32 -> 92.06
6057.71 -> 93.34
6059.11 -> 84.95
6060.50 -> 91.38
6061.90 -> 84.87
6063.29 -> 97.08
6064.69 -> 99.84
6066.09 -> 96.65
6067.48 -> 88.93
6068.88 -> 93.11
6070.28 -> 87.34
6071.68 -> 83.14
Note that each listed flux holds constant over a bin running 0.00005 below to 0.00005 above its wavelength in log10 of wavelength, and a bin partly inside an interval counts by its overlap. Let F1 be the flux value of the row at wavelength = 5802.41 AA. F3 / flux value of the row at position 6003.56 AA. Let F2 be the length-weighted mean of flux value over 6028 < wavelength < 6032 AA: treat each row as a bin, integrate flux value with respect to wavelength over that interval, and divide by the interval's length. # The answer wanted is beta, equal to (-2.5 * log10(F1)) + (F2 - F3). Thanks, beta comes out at -4.8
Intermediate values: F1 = 89.44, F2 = 90.4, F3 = 90.24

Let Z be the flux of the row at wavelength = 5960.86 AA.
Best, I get 90.45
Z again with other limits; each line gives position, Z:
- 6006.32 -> 91.55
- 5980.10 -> 89.02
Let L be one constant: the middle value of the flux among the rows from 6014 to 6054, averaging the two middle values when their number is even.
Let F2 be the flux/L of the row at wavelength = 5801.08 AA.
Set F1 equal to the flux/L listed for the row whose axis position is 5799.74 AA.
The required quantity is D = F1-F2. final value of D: -0.059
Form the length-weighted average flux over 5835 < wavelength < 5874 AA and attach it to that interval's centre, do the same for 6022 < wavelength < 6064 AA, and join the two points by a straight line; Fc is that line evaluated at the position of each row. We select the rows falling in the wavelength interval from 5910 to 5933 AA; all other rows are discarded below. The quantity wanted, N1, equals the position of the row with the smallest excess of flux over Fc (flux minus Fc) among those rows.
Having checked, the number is 5913.01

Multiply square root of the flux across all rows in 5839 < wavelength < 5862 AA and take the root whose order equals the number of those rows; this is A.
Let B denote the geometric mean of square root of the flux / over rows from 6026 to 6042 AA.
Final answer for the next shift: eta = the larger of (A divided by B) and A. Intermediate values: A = 9.47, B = 9.55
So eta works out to 9.47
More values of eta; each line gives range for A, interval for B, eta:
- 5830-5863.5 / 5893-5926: 9.48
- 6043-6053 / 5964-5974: 9.36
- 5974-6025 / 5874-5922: 9.40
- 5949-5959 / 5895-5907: 9.34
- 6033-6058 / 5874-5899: 9.45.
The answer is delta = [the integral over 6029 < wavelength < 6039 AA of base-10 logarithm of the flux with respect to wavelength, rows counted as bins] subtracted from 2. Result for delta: -18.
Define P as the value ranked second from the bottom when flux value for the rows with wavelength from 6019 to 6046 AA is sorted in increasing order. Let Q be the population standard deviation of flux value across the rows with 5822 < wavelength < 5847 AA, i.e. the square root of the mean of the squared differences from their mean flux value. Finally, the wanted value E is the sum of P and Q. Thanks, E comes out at 87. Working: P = 82.03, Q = 5.0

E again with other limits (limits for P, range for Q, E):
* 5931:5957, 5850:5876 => 82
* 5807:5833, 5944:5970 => 90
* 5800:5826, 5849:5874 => 84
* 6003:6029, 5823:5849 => 87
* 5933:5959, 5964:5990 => 85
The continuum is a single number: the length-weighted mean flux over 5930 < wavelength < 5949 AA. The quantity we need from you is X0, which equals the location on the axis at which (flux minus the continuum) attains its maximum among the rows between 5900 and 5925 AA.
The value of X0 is 5904.85 AA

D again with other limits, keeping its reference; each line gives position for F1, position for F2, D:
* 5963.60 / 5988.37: -0.061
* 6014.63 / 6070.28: 0.198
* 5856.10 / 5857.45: -0.059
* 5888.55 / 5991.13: -0.148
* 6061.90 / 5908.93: -0.051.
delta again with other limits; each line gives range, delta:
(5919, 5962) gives -82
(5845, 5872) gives -51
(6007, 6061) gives -103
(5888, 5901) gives -21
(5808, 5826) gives -33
